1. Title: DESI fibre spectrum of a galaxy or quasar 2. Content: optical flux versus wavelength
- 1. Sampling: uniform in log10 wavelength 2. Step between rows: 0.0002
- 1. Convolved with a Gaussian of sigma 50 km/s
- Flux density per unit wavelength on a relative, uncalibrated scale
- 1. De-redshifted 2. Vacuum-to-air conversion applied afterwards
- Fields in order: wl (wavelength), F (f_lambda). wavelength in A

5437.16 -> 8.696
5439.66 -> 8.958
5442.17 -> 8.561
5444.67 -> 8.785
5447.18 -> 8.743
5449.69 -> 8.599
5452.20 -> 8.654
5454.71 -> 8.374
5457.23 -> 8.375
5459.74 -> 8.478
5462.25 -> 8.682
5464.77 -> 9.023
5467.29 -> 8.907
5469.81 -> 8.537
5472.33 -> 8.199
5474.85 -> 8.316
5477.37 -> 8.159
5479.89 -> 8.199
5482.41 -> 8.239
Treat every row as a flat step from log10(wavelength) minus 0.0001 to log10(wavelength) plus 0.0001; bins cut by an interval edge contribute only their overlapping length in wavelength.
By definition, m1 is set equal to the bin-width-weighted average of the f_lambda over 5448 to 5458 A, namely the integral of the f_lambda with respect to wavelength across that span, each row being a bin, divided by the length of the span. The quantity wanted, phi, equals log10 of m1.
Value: 0.930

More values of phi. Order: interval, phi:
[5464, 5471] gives 0.945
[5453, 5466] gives 0.934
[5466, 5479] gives 0.925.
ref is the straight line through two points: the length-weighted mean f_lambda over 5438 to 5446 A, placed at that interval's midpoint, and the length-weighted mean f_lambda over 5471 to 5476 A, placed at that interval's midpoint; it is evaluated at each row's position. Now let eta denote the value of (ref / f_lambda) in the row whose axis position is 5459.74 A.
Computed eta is 1.001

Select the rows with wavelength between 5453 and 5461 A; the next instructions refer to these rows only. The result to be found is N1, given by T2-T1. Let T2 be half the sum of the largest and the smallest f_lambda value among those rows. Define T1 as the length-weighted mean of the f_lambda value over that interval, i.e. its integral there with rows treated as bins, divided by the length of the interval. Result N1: 0.00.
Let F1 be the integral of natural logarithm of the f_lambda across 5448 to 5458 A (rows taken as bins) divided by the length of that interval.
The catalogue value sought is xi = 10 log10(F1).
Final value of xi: 3.31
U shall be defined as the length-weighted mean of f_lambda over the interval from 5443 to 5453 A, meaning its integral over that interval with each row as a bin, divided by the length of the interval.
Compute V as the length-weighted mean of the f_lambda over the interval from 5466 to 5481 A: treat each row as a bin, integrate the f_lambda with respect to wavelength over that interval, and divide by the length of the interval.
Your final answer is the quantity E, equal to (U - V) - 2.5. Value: -2.19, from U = 8.69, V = 8.39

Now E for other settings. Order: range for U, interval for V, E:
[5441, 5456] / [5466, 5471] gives -2.60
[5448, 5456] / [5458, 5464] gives -2.56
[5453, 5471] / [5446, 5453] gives -2.54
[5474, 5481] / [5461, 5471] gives -3.06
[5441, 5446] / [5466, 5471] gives -2.53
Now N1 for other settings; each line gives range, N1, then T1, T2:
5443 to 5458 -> -0.01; 8.59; 8.58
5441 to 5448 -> -0.03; 8.70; 8.67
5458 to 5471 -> 0.04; 8.71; 8.75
